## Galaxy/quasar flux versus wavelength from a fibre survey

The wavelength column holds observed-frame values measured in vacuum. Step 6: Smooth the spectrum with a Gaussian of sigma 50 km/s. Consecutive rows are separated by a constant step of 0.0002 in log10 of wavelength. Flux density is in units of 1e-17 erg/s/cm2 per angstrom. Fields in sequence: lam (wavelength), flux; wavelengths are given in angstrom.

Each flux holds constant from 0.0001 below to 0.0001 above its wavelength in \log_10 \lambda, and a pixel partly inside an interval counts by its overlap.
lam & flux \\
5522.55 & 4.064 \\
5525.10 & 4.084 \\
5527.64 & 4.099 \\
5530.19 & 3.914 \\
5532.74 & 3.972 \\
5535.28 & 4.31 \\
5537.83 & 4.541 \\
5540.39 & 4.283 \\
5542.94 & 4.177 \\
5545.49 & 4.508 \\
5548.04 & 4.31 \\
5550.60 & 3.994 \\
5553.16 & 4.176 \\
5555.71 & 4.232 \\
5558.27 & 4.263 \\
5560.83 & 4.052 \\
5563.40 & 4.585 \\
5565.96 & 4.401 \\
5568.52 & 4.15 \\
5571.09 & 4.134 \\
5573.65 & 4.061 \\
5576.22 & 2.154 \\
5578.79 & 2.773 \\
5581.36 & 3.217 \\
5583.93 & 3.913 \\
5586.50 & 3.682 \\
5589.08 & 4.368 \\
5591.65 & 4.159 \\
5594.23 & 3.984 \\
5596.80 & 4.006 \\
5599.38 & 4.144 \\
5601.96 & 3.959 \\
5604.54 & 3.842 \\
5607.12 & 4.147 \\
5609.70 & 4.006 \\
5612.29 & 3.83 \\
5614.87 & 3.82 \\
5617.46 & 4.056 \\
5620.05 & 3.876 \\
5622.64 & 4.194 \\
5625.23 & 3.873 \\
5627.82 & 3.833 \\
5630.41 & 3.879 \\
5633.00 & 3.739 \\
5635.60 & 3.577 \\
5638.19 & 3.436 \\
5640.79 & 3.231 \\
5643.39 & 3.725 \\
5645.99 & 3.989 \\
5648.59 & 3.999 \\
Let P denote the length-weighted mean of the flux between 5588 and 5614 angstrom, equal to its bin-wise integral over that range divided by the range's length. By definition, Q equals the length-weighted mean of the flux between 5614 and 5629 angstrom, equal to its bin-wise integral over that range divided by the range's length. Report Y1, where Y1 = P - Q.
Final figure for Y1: 0.09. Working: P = 4.04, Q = 3.9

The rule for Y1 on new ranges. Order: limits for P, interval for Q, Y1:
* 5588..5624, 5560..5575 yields -0.20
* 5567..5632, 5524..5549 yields -0.38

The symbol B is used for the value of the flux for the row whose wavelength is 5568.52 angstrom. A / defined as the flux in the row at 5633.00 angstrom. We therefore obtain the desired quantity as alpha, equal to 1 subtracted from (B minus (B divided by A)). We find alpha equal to 2.0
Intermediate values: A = 3.739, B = 4.15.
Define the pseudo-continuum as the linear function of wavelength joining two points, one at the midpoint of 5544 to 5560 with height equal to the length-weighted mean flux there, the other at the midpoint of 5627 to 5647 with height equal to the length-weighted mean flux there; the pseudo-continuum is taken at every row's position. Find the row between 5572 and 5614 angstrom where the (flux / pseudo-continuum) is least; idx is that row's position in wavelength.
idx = 5576.22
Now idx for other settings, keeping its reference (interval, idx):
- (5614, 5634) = 5614.87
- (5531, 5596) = 5576.22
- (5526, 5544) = 5530.19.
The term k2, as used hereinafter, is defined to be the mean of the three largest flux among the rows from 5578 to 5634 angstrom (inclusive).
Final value 4.2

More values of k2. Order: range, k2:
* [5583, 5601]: 4.2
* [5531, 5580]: 4.5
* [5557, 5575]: 4.4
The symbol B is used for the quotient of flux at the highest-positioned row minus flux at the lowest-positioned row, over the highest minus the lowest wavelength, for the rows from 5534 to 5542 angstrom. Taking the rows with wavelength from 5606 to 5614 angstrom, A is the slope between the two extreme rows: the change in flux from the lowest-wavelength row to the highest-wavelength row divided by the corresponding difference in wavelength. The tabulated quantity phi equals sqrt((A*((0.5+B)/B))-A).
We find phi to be 2.41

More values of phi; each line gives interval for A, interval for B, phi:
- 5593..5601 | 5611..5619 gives 0.60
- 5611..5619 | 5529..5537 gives 0.53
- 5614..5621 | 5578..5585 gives 0.16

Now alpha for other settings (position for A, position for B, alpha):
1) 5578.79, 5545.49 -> 1.9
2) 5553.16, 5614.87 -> 1.9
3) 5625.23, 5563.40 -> 2.4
